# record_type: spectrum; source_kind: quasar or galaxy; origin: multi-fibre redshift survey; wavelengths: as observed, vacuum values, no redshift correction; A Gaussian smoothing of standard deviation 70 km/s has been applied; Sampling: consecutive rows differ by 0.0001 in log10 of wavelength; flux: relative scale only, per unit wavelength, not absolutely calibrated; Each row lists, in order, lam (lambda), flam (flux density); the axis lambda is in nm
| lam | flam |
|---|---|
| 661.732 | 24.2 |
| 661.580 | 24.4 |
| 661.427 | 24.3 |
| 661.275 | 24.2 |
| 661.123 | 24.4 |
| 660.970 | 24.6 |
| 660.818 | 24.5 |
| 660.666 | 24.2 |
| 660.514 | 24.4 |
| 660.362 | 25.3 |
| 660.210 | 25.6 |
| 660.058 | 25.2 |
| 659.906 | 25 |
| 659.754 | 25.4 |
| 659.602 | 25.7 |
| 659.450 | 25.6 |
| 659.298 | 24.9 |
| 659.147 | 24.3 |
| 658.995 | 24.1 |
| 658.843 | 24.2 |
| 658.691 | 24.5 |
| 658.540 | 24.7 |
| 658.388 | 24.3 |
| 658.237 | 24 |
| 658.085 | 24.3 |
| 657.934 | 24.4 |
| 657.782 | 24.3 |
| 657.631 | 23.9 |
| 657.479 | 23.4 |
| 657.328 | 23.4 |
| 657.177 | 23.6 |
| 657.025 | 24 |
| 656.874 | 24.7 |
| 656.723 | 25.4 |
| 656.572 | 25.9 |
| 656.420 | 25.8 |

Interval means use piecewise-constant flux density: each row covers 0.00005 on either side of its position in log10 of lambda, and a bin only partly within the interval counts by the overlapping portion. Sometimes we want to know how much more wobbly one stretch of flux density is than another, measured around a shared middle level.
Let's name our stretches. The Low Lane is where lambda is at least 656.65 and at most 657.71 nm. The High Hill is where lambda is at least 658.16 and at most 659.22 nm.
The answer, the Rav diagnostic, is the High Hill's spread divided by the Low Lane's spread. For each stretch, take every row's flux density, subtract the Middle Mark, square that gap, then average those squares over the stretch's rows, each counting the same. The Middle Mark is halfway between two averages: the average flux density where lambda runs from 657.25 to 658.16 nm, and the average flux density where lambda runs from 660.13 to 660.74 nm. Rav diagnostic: 0.1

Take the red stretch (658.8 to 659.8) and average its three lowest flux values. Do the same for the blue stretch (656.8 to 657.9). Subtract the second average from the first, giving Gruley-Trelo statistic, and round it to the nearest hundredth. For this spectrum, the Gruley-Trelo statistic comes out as 0.73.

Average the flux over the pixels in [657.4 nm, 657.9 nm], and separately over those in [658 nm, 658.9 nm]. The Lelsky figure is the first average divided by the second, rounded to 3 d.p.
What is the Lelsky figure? 0.981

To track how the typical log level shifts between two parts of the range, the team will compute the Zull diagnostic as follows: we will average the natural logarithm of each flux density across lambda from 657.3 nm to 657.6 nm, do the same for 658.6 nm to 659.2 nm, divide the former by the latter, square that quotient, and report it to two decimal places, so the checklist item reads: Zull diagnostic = 0.98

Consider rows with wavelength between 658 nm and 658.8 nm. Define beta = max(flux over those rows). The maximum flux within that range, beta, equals 24.7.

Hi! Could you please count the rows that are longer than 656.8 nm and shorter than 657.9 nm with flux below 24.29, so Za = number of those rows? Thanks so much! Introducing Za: 5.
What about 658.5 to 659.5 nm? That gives 2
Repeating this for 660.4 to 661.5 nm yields 2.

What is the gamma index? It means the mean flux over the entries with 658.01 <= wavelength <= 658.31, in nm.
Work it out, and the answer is 24.1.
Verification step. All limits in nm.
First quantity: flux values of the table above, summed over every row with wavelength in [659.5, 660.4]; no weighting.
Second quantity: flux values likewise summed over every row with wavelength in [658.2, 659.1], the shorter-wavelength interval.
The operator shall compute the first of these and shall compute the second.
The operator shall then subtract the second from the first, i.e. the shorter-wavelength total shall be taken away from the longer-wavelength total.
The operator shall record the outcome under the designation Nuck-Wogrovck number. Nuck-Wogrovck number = 6.4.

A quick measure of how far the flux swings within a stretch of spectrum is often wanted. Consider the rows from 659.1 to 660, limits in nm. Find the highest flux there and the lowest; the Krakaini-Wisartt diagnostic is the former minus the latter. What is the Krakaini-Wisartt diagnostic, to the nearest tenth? 1.4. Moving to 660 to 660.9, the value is 1.4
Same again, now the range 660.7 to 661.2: 0.2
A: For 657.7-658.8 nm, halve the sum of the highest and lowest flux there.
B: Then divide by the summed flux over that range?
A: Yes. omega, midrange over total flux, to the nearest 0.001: 0.143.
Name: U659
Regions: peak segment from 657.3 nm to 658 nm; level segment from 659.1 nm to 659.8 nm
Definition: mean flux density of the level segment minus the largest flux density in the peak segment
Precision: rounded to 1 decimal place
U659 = 0.8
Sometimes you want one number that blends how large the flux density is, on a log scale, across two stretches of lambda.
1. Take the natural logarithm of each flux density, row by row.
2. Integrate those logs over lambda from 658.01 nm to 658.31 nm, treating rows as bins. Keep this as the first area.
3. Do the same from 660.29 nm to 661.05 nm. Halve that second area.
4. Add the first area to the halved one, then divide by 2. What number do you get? 1.1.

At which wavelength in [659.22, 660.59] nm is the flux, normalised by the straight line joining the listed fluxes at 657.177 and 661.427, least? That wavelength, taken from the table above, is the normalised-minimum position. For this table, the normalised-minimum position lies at 660.514 nm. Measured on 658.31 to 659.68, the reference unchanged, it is 658.995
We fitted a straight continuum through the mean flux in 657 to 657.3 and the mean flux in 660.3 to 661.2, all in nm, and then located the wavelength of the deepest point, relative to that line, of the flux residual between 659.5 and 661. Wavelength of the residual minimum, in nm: 660.666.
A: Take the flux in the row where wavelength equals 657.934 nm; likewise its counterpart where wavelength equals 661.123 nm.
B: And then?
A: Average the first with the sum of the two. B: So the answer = 36.6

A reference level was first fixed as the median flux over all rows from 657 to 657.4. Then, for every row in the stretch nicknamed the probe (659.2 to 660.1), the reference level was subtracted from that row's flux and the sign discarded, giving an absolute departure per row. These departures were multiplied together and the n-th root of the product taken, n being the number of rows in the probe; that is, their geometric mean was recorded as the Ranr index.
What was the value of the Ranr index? 1.7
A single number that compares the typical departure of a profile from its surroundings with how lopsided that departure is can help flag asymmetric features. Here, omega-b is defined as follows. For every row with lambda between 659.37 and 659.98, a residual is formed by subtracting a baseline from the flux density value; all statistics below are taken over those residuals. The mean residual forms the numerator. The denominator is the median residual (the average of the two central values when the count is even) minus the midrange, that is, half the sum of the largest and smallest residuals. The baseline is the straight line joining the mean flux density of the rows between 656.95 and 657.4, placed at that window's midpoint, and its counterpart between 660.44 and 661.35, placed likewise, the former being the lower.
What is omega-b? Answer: 7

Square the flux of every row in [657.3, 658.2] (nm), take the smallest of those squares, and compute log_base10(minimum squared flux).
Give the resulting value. 2.74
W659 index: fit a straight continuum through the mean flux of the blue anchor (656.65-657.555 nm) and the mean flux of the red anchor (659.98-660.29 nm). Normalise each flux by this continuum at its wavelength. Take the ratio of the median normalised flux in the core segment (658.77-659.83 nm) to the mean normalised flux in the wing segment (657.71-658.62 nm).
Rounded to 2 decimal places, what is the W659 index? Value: 1.00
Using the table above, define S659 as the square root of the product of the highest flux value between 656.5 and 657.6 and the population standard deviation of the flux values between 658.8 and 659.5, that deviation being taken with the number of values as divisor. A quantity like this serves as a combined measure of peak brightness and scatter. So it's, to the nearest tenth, 3.8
